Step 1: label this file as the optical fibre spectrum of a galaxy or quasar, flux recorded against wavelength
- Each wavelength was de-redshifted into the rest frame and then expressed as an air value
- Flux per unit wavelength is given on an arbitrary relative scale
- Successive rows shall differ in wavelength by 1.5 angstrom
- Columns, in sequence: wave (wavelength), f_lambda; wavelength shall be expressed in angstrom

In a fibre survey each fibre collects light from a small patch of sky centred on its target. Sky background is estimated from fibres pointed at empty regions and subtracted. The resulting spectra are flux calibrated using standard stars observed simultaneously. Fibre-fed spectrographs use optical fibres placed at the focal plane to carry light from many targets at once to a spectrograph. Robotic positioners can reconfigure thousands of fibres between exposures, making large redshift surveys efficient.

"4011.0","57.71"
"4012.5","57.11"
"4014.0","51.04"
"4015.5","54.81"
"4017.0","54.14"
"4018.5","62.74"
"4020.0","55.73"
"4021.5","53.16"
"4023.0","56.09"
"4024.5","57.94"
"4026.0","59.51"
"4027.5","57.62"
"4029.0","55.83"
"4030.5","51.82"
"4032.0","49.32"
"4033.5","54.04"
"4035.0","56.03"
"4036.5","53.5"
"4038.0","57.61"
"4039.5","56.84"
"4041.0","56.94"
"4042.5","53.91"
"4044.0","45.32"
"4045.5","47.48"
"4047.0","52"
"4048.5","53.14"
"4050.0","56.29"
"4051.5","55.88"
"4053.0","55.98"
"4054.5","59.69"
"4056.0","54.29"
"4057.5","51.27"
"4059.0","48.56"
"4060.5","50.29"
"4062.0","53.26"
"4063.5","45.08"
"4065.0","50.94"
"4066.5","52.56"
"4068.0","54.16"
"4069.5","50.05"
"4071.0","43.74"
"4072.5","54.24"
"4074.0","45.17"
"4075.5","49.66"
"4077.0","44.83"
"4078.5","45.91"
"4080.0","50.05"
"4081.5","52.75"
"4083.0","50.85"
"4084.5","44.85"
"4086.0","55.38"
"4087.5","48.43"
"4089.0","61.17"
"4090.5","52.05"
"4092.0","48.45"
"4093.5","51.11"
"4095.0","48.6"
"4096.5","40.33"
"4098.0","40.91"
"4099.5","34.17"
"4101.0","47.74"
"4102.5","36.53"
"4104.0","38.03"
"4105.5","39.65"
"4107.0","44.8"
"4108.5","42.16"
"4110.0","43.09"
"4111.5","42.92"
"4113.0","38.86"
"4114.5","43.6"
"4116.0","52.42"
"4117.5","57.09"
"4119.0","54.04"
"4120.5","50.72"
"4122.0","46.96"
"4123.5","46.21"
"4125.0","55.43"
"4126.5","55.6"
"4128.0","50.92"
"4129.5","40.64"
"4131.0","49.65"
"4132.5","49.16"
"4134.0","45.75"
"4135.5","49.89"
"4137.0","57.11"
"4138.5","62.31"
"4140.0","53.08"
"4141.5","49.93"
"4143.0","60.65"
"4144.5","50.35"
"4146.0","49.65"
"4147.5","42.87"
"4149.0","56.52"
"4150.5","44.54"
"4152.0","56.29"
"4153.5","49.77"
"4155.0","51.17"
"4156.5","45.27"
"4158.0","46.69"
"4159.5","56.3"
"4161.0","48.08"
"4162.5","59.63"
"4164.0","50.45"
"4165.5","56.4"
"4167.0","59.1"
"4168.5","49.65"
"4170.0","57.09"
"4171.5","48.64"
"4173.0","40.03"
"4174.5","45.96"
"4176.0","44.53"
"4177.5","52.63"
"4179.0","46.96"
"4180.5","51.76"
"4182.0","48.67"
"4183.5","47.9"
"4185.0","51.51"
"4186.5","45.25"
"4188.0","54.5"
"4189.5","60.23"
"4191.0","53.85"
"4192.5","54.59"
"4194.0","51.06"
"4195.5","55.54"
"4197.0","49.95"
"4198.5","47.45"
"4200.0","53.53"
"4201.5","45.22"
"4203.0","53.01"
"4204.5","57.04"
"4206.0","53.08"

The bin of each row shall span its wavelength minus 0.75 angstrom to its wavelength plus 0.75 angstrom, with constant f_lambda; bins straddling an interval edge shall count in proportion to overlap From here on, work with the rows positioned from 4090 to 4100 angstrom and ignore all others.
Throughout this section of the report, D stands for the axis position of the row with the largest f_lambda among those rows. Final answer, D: 4090.5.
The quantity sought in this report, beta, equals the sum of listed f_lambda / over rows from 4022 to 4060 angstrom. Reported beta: 1357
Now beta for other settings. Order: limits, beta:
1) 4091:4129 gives 1150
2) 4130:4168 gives 1301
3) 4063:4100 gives 1215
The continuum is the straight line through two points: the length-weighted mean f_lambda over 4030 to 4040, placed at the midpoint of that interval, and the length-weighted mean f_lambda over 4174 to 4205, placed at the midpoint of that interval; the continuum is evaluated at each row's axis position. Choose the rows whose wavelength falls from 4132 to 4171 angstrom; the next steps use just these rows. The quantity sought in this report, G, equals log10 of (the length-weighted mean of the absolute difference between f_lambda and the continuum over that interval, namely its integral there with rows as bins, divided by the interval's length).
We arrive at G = 0.66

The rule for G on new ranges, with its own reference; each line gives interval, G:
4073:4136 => 0.81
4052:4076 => 0.56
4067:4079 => 0.71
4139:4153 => 0.66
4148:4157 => 0.63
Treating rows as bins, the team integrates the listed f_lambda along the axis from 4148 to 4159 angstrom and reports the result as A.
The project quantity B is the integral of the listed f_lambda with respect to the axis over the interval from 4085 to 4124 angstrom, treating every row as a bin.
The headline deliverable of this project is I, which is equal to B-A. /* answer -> 1258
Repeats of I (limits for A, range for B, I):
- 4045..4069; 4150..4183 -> 403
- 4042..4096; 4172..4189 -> -1931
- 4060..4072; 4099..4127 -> 681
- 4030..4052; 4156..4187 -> 383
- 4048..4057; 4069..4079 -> -26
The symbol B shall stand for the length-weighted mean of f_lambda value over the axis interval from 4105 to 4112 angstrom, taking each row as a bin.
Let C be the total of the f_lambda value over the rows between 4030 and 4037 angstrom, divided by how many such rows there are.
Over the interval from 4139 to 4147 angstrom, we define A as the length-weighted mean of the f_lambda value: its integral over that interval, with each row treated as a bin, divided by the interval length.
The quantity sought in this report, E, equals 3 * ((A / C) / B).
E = 0.0701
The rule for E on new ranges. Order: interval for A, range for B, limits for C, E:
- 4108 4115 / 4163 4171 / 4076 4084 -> 0.0474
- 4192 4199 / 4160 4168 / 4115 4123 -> 0.0544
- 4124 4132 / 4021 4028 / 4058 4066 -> 0.0533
